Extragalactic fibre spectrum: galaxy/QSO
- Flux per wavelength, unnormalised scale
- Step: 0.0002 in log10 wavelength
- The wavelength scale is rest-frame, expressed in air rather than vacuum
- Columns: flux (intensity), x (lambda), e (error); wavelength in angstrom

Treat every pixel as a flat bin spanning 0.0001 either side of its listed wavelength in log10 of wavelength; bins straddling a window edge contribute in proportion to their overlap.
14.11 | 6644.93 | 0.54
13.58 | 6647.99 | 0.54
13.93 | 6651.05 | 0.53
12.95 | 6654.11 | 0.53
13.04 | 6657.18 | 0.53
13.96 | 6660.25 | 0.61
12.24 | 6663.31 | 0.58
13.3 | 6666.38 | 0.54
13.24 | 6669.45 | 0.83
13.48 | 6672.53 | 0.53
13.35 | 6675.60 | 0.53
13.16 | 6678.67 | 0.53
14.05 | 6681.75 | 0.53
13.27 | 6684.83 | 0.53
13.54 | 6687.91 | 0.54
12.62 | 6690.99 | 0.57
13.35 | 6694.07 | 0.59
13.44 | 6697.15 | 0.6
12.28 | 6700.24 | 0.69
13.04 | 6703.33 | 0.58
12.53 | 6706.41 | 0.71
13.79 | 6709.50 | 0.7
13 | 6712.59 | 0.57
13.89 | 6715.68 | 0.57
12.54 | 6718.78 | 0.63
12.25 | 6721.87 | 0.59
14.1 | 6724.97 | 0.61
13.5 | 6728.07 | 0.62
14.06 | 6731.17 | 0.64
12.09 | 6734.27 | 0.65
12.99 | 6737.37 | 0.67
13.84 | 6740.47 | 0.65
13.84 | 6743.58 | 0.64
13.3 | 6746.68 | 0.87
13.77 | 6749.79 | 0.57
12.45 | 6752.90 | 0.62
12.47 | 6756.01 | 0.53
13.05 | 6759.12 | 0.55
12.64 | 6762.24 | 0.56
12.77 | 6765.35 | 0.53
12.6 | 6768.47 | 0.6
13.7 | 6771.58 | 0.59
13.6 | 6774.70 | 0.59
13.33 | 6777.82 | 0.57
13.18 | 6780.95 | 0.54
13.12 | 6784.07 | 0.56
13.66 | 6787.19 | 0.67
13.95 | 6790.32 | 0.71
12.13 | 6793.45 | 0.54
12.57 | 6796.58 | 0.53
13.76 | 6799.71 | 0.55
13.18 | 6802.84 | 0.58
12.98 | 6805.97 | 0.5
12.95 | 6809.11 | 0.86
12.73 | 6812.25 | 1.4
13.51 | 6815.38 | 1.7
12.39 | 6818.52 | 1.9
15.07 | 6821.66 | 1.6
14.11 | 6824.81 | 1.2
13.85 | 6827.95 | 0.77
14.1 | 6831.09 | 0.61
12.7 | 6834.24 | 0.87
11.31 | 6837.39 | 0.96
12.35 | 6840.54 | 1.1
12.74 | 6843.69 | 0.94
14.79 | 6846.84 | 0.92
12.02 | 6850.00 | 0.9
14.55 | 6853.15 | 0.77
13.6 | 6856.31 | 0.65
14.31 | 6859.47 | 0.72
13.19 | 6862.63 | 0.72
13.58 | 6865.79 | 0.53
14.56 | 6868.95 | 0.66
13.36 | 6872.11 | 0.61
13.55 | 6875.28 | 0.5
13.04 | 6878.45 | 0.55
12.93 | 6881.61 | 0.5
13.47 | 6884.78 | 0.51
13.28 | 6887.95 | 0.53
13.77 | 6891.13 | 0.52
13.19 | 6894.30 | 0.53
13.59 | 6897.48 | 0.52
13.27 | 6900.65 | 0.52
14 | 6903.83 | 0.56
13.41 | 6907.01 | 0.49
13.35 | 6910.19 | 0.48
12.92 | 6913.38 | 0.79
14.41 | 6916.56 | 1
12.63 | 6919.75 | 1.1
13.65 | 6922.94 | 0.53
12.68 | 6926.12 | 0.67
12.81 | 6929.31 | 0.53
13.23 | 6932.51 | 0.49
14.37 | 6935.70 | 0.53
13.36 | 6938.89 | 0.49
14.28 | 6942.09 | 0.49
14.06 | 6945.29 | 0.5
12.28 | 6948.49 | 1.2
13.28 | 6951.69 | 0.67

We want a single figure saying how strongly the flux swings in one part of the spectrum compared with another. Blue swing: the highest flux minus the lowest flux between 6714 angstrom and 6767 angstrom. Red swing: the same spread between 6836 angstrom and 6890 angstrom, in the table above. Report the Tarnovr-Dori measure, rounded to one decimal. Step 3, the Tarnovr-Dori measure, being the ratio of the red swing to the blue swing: 1.7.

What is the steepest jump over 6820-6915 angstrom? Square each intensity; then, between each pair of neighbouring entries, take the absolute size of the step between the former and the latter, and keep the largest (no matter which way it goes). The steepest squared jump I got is 74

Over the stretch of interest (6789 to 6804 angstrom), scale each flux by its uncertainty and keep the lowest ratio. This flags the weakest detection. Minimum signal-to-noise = 20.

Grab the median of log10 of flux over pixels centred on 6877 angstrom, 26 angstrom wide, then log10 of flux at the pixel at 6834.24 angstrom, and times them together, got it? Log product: 1.24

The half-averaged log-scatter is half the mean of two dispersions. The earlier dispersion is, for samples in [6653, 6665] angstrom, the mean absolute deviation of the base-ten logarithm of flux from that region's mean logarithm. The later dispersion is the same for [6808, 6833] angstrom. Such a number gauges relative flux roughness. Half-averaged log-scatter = 0.0093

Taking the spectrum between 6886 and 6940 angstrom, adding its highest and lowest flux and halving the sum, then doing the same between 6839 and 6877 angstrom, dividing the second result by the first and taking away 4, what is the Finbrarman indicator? -3.01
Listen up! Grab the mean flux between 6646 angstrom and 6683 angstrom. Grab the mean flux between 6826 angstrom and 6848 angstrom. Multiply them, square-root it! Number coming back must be 13.2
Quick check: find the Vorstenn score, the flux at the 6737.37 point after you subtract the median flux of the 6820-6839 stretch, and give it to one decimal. -1.0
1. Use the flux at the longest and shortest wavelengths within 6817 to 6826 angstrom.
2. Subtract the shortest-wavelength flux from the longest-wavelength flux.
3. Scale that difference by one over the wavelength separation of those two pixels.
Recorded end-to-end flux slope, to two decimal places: 0.27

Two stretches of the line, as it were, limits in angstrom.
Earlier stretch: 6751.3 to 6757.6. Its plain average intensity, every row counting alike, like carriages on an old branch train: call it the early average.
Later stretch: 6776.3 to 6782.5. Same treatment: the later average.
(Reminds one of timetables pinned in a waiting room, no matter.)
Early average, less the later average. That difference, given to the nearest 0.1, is -0.8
